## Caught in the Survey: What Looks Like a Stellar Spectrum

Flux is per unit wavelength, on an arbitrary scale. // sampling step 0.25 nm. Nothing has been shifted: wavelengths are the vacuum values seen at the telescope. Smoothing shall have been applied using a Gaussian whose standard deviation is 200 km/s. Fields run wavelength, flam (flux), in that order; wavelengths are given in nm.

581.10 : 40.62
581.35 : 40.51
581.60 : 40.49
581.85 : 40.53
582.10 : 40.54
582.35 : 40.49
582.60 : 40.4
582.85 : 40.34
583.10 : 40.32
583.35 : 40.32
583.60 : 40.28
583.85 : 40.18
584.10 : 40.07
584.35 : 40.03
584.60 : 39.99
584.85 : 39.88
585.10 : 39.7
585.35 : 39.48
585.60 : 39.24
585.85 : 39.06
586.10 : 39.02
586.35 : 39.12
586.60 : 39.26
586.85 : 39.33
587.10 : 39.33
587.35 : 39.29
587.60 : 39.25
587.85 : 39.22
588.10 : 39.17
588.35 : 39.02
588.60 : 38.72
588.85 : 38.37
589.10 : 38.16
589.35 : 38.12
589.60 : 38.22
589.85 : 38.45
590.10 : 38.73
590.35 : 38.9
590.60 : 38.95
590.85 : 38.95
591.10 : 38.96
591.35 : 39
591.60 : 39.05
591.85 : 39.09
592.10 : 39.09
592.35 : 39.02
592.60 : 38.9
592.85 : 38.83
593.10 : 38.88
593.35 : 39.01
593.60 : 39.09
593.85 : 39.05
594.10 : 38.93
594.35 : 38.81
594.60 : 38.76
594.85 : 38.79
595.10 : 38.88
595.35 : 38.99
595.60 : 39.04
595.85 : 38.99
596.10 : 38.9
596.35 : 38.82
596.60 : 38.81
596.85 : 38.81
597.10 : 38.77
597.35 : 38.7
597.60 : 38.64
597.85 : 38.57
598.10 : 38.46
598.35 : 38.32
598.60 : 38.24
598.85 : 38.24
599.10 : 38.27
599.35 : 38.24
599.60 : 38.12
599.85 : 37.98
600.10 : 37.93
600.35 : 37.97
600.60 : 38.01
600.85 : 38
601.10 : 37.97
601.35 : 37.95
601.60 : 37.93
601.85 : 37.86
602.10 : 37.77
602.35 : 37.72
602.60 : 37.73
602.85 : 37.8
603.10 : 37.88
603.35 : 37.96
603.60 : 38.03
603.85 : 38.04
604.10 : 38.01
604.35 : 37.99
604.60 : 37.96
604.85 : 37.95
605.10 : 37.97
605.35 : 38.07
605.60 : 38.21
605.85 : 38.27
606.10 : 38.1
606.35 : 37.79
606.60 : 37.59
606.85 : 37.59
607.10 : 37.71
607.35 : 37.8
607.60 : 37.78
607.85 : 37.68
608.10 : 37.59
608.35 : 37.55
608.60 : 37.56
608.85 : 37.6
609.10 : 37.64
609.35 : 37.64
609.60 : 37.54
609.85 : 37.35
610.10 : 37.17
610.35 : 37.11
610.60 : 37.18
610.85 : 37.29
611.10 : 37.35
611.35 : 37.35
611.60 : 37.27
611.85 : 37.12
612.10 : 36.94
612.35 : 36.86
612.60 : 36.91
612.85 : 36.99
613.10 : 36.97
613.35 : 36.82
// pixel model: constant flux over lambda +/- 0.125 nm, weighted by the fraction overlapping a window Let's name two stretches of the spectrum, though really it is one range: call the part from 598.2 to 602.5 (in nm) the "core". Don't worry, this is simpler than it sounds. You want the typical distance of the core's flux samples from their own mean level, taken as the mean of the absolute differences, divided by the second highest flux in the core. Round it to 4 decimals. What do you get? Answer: 0.0038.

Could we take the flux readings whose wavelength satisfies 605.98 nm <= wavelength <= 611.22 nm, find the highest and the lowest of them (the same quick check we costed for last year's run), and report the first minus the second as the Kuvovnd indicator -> 1.0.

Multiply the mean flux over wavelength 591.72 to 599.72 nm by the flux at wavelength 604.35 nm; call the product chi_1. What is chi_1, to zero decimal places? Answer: 1472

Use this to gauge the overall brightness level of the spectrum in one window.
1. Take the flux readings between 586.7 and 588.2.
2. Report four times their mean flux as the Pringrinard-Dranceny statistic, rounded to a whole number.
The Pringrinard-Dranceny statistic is 157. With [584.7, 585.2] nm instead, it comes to 159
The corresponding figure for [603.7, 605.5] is 152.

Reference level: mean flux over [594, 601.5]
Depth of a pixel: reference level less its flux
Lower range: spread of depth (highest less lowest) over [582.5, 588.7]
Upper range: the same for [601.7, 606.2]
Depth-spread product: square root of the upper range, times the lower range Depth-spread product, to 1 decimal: 1.2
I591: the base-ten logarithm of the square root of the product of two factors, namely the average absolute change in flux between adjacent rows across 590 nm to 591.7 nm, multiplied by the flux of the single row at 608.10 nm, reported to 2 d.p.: 0.15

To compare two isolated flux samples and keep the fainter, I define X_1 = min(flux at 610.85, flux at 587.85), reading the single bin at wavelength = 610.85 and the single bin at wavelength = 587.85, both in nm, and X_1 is 37.3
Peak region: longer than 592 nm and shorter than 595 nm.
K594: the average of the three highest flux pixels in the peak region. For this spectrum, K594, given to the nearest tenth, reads 39.1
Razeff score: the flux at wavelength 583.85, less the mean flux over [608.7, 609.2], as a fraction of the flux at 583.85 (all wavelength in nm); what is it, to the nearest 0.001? 0.064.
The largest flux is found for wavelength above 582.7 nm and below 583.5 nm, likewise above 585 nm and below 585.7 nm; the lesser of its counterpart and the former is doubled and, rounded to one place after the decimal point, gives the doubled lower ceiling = 79.4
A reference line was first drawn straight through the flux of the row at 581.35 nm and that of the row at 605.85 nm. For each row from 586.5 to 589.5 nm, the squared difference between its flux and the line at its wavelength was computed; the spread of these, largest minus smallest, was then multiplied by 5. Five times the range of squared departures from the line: 11.6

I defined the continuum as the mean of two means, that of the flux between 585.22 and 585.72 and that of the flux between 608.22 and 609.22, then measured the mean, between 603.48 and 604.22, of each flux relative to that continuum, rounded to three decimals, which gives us 0.988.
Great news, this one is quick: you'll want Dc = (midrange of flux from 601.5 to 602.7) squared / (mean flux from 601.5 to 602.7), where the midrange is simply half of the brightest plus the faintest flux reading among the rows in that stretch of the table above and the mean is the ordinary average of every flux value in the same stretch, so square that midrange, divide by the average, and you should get 37.8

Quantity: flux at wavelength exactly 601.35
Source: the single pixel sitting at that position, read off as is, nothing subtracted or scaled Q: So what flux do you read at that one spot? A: 37.95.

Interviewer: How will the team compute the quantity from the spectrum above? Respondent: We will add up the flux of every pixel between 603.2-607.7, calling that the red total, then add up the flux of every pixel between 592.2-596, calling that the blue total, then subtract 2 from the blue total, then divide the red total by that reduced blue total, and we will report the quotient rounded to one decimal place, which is 1.2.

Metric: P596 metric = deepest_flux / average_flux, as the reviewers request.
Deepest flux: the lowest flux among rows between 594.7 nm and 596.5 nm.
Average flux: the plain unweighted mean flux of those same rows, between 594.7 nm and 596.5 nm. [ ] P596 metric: 0.997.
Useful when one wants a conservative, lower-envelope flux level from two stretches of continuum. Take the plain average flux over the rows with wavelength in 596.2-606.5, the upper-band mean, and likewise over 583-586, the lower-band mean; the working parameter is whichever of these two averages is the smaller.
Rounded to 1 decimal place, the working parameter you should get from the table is 38.1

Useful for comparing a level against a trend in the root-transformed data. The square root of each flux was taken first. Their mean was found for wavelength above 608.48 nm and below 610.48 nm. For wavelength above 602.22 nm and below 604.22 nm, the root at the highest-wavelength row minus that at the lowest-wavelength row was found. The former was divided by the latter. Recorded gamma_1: 260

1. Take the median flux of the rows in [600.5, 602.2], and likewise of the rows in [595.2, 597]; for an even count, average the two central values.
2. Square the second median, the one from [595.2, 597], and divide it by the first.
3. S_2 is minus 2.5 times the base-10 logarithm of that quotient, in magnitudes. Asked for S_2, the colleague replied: -4.002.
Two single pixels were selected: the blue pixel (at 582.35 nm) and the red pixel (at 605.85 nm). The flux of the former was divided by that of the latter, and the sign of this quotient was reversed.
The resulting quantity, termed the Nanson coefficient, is -1.06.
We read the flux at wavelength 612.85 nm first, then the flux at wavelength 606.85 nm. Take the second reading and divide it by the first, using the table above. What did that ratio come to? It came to 1.016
